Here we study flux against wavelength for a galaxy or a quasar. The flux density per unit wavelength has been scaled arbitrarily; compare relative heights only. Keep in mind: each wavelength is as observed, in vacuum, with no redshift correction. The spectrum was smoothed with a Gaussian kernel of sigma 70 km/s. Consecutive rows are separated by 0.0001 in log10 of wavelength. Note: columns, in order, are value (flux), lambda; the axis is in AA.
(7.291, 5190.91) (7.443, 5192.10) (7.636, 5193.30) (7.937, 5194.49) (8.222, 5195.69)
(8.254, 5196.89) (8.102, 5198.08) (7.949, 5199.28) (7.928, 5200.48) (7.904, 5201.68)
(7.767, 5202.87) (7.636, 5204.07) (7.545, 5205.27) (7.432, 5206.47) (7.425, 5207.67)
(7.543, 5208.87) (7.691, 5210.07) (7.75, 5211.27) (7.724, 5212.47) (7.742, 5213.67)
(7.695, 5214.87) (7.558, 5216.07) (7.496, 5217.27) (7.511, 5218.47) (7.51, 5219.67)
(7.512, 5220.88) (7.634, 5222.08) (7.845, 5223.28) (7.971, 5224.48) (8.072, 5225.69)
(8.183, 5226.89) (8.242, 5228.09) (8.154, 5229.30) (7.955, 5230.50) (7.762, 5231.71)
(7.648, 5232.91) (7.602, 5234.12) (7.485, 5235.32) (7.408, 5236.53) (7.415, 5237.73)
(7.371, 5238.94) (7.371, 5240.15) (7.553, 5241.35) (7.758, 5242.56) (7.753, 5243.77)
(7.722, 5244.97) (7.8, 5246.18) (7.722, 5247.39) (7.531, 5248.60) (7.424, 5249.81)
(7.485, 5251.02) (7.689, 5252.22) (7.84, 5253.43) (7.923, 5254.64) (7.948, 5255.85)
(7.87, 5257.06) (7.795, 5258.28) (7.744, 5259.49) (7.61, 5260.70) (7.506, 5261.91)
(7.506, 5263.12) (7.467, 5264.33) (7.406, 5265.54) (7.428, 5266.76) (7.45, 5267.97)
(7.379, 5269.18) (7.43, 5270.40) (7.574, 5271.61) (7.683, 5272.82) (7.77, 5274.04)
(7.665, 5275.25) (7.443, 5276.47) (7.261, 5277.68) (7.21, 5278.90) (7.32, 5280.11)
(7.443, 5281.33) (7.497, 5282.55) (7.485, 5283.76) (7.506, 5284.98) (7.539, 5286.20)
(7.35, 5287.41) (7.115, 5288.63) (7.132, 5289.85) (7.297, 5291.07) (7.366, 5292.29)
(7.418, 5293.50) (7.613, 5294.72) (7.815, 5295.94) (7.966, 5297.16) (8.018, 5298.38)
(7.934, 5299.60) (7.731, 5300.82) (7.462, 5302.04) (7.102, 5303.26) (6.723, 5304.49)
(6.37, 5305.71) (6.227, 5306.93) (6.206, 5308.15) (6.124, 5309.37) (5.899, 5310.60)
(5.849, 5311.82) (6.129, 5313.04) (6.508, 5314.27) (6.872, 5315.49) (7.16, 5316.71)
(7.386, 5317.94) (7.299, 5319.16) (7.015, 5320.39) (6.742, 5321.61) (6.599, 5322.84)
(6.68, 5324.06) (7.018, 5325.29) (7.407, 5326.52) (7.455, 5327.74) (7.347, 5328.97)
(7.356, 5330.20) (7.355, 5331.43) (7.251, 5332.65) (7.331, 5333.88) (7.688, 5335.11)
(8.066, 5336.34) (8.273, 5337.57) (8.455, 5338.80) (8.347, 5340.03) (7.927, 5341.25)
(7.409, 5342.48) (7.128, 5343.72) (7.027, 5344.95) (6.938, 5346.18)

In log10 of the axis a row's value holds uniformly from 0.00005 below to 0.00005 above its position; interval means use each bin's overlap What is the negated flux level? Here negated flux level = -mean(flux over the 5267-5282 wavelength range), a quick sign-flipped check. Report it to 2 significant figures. -7.5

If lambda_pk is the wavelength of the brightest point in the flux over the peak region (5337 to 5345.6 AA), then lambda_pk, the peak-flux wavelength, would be 5338.80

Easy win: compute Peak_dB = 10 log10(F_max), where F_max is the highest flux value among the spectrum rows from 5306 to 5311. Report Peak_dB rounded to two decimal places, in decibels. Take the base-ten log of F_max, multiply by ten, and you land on 7.94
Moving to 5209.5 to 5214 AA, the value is 8.89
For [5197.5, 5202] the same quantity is 9.09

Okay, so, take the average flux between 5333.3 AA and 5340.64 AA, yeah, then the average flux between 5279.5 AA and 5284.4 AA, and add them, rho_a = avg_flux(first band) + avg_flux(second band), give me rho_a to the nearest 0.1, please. 15.5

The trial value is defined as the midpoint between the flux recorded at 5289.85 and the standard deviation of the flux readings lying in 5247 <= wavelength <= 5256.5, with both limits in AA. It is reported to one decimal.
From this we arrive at 3.7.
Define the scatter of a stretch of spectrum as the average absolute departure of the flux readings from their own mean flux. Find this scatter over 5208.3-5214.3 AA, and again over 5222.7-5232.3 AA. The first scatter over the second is 0.4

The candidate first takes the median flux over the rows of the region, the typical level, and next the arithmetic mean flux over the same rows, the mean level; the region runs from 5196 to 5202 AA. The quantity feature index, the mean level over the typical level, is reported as 1.01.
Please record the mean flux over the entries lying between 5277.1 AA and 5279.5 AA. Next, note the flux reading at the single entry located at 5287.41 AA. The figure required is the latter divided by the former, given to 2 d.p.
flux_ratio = 1.02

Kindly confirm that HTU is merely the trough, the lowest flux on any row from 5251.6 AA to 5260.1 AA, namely 7.689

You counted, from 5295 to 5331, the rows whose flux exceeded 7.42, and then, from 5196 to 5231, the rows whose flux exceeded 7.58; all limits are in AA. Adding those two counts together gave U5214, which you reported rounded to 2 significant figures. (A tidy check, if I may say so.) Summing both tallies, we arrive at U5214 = 27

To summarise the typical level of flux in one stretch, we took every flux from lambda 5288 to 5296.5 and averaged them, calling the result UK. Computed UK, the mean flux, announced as 7.39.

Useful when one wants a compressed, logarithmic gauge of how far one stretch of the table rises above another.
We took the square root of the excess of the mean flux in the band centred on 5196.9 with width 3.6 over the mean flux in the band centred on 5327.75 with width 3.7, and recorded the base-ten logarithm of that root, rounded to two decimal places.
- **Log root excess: -0.05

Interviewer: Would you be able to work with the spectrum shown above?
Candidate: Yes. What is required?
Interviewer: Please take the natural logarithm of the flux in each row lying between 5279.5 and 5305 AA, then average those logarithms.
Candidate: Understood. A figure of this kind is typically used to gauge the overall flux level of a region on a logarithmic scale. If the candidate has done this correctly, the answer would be 2.01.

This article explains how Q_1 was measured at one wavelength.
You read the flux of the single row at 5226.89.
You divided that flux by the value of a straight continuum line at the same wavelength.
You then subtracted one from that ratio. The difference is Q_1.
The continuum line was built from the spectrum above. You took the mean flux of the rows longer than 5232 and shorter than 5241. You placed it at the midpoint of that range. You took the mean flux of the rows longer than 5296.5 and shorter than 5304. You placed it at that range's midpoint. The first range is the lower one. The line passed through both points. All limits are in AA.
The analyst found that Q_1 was 0.10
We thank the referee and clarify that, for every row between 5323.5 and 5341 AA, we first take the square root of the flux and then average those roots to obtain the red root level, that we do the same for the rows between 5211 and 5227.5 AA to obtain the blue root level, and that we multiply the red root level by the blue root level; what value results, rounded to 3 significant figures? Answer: 7.65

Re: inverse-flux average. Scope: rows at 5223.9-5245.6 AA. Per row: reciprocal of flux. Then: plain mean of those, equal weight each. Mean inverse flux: 0.1293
